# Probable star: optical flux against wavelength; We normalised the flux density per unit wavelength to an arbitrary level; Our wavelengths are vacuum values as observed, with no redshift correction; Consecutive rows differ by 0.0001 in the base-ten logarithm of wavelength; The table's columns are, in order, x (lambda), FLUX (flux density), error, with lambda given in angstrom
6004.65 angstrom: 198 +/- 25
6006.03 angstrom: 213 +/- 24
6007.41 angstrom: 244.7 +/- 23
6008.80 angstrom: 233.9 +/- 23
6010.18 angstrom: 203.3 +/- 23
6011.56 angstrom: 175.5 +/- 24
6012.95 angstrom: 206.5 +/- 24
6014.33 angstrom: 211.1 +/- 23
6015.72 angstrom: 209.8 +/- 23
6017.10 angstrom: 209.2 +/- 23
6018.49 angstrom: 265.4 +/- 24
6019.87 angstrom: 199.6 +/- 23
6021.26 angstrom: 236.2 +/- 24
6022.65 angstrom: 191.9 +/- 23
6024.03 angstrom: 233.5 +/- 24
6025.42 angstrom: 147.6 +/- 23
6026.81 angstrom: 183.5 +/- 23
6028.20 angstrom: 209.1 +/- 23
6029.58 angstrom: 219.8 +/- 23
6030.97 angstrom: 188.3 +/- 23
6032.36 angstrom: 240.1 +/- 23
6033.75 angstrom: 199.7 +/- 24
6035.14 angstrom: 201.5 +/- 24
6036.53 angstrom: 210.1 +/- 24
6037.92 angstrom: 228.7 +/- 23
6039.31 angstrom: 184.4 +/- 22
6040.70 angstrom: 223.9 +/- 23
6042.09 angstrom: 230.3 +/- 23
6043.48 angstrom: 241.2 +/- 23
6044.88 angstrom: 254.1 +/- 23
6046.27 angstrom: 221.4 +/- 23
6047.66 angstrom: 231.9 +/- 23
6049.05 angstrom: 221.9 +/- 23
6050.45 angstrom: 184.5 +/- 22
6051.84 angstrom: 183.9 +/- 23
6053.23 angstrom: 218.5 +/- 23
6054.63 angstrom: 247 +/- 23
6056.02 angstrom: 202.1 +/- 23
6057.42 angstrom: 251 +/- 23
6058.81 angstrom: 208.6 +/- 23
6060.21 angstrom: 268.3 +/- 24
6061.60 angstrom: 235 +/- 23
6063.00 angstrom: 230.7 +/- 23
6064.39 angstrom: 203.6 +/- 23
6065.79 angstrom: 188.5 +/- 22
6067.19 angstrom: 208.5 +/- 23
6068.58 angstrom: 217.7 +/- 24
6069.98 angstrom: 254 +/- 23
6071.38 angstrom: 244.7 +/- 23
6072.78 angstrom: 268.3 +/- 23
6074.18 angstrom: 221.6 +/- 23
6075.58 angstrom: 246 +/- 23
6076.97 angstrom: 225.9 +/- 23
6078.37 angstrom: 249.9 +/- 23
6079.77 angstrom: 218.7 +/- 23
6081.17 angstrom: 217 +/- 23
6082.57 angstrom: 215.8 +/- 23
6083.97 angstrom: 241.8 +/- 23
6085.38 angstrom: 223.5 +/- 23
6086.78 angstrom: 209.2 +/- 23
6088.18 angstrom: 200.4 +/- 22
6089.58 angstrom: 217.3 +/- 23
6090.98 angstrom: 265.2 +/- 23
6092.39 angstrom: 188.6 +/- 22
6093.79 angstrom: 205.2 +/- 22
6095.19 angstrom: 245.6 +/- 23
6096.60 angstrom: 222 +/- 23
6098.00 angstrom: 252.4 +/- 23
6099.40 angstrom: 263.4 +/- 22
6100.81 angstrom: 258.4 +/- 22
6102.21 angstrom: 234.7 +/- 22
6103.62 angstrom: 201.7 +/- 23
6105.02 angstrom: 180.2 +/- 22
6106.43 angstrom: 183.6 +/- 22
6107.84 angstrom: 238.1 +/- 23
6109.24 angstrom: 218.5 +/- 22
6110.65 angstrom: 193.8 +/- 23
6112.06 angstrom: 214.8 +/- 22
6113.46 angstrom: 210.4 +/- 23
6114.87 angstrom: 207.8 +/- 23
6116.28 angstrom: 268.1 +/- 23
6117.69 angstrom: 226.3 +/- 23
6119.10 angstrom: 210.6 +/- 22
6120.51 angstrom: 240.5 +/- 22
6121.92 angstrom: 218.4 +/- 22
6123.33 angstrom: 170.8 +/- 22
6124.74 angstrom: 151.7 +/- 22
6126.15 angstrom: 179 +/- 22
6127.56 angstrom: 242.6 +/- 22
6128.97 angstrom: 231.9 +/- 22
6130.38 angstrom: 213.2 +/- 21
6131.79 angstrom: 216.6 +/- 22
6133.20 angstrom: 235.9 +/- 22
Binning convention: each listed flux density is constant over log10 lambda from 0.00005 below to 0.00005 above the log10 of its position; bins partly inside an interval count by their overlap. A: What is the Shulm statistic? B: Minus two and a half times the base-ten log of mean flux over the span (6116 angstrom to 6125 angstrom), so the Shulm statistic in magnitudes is -5.82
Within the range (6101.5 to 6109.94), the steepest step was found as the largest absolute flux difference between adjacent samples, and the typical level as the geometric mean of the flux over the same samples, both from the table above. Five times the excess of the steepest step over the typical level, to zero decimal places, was -769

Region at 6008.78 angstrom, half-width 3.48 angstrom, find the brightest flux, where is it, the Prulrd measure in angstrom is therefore 6007.41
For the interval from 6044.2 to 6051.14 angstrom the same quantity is 6044.88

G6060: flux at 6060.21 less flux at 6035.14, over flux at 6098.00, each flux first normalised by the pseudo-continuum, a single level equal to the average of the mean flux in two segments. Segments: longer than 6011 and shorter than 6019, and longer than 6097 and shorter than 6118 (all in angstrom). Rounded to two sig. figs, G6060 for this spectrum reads 0.26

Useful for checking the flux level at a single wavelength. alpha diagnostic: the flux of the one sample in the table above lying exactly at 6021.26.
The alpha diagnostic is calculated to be 236.2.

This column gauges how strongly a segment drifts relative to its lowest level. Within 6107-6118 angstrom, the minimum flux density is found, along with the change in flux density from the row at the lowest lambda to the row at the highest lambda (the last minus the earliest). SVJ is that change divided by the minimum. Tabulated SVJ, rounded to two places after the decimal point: -0.06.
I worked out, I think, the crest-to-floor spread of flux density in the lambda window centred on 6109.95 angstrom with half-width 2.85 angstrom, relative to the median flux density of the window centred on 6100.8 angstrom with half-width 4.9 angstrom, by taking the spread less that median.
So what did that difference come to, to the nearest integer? -190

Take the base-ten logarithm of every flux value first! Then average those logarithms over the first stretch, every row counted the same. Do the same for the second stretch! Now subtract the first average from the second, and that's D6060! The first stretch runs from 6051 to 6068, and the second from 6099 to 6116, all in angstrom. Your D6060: -0.007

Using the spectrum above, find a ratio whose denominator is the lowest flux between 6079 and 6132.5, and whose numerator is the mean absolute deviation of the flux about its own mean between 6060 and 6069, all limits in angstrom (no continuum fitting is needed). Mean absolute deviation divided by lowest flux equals 0.129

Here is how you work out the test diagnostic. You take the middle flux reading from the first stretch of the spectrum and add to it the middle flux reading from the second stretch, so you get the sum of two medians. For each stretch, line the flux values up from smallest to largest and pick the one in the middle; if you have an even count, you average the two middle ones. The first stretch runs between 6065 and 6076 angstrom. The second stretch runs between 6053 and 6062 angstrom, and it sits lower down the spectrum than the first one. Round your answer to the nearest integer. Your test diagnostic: 468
